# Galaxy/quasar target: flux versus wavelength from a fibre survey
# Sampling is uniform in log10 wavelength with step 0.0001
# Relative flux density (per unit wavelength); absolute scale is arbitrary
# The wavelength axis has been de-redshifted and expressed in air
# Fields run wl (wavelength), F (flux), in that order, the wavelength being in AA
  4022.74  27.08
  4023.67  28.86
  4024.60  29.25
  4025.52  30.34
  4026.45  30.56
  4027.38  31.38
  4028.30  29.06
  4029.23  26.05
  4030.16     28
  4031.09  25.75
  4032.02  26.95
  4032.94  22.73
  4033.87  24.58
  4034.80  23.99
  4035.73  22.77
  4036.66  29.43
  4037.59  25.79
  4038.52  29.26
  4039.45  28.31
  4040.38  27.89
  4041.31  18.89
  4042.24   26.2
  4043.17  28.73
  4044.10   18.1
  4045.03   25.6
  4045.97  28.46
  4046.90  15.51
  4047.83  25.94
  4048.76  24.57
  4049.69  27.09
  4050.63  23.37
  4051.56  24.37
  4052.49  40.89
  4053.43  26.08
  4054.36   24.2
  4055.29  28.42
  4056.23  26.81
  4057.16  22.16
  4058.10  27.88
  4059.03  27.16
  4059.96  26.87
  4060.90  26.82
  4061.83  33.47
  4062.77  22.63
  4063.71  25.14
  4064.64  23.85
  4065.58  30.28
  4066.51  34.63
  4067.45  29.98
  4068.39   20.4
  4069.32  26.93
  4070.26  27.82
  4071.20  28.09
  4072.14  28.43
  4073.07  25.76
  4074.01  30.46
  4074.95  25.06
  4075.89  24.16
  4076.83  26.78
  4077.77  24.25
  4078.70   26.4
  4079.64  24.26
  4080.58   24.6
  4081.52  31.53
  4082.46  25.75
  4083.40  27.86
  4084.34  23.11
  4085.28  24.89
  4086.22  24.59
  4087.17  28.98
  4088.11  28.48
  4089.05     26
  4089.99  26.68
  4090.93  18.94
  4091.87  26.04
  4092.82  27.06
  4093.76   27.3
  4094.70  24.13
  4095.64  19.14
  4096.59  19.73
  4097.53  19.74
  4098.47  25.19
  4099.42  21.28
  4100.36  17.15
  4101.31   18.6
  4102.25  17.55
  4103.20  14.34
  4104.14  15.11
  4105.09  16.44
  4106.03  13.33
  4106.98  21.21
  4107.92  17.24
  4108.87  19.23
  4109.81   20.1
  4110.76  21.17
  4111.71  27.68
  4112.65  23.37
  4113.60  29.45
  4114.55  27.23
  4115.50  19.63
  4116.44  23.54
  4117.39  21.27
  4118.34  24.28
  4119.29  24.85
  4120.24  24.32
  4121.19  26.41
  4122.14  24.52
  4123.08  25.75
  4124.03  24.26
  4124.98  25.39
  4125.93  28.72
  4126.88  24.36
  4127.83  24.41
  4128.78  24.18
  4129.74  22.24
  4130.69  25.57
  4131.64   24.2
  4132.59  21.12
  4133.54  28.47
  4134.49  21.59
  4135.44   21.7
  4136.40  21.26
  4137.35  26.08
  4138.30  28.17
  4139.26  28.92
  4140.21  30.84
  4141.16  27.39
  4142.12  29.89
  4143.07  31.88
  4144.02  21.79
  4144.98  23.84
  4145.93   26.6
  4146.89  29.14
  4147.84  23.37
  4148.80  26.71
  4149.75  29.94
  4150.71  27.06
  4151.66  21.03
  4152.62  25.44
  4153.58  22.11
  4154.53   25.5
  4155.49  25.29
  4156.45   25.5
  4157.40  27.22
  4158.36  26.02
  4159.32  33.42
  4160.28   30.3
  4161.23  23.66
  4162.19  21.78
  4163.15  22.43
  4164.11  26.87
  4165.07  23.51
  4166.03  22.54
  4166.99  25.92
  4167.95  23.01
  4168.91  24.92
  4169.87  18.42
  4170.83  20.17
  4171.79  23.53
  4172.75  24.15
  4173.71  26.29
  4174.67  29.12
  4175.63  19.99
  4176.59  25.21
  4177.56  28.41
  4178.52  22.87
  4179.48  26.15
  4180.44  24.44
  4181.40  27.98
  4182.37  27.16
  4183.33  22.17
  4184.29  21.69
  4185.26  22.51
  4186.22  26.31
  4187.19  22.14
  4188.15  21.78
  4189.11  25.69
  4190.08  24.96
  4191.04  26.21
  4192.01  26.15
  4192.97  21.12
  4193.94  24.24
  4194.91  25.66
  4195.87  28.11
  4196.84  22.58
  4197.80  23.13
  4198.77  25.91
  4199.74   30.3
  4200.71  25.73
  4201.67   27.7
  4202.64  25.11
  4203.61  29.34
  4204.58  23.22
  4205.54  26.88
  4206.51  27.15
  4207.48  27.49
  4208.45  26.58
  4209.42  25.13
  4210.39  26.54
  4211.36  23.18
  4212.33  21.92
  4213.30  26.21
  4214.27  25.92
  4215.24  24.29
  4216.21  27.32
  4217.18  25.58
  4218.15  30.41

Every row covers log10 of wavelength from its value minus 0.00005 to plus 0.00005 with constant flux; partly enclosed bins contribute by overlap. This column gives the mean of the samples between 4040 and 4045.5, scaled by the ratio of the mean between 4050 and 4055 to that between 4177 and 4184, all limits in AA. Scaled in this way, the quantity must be 26.3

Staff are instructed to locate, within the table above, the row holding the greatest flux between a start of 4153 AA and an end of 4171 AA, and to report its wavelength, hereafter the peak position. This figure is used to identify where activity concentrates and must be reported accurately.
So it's 4159.32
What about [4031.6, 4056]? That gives 4052.49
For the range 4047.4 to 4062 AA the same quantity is 4052.49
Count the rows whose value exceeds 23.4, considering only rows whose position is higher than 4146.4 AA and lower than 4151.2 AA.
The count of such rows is 4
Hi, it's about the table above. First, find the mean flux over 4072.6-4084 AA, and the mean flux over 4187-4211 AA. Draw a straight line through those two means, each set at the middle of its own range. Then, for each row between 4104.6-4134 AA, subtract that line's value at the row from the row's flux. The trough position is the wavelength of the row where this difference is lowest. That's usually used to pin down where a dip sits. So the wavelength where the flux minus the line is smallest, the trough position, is 4106.03 AA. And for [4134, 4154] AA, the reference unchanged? 4151.66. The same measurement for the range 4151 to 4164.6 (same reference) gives 4151.66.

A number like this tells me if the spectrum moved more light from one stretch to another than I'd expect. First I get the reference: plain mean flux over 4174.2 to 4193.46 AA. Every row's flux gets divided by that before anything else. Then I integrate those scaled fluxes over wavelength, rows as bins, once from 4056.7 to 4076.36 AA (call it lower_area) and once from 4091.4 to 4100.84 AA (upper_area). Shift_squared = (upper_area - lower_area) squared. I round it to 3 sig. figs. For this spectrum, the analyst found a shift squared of 167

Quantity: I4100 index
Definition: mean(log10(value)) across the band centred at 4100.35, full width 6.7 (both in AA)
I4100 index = 1.28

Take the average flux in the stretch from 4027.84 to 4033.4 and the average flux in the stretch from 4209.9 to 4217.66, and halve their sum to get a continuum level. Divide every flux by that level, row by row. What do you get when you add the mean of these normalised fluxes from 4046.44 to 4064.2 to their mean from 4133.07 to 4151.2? 2.05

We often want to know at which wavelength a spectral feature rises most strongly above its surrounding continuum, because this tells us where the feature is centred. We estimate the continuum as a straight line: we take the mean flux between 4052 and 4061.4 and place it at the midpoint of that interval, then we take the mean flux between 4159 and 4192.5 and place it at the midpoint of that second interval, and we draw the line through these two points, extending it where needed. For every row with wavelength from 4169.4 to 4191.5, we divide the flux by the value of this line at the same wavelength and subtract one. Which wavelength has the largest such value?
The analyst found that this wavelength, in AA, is 4174.67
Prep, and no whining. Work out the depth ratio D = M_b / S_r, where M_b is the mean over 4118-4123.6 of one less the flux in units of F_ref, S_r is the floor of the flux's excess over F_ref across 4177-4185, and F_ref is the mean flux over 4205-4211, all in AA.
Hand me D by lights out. -0.012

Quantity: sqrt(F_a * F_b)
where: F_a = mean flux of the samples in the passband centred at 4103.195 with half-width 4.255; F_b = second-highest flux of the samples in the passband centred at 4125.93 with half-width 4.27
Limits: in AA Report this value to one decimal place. 21.1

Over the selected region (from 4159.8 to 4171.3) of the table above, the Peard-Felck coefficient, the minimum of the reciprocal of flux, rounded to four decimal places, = 0.0330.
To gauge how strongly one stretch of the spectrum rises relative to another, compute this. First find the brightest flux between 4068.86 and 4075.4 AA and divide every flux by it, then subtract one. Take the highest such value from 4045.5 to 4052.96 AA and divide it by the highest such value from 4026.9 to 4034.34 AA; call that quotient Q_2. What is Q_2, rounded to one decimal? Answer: 11.3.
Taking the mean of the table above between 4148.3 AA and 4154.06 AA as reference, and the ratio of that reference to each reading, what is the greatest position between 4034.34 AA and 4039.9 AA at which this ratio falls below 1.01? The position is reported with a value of 4039.45 AA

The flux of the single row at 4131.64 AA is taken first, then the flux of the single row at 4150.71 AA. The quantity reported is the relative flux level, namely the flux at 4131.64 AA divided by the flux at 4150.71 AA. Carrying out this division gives 0.89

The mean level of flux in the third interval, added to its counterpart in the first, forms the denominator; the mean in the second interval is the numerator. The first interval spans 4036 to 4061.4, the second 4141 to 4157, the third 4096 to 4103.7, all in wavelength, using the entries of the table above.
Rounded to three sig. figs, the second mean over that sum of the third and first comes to 0.575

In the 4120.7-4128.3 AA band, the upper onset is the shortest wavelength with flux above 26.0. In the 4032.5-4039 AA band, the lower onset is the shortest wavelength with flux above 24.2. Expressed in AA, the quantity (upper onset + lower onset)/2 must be 4077.5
